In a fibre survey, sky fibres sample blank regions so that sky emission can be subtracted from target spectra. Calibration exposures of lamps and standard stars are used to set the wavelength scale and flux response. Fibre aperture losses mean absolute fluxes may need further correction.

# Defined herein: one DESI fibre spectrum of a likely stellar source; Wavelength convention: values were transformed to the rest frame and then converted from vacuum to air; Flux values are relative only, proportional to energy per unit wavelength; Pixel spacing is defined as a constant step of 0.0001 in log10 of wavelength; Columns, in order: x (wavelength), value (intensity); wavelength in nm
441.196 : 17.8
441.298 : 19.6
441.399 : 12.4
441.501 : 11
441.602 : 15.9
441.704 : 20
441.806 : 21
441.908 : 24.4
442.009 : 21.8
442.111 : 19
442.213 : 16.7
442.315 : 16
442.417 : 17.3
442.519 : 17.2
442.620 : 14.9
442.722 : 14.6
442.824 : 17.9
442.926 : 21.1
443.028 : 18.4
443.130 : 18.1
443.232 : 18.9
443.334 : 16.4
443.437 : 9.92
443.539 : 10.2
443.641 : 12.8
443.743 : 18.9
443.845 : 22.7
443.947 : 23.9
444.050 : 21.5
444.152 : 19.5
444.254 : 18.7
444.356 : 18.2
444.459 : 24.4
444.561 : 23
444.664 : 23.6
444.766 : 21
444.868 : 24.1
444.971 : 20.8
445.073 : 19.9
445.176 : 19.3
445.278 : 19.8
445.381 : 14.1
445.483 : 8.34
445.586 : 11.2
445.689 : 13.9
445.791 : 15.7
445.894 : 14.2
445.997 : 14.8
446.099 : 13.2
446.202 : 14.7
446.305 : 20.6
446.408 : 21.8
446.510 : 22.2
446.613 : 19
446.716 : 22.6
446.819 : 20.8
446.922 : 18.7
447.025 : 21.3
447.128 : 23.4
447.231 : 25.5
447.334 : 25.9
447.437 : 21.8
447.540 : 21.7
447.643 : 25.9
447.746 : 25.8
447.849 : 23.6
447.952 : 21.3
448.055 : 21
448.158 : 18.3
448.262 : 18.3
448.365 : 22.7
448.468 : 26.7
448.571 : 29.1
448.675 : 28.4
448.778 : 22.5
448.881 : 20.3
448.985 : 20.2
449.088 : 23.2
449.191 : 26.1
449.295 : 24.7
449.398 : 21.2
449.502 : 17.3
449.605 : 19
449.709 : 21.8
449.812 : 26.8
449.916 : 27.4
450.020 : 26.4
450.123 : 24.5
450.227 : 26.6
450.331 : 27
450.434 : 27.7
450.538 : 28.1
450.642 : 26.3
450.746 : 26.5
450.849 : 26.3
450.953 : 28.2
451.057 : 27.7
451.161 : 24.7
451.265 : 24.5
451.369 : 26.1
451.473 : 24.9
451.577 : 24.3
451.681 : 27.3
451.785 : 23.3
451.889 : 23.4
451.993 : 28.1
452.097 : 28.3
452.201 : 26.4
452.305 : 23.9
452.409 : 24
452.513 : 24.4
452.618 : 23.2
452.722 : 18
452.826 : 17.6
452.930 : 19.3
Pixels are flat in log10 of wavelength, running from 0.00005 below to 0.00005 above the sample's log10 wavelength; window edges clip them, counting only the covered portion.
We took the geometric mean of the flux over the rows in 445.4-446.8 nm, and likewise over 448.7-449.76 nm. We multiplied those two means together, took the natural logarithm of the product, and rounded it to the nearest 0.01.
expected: 5.82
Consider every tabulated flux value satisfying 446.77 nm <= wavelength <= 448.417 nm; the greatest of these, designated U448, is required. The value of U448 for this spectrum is 25.9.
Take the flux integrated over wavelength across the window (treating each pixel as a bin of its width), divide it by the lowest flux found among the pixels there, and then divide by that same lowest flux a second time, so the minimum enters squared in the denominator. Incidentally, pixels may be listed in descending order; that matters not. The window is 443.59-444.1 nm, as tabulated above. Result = 0.062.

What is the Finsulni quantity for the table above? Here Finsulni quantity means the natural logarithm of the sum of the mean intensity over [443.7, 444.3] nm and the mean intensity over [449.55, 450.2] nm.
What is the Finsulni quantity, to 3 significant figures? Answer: 3.81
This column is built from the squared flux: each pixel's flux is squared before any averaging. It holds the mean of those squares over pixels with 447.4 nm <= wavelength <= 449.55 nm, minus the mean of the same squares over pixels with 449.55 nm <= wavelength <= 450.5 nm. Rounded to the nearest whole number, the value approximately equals -112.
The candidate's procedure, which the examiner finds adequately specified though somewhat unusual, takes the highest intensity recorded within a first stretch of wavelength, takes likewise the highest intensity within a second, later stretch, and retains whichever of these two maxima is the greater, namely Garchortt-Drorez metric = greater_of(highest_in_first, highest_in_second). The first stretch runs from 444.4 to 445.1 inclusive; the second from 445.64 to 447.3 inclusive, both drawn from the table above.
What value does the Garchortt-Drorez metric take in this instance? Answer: 25.5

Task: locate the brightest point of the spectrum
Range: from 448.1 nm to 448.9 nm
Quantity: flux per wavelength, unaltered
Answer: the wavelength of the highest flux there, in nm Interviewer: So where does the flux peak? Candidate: 448.571 nm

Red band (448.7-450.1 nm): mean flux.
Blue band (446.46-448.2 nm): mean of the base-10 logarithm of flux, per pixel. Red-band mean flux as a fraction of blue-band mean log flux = 17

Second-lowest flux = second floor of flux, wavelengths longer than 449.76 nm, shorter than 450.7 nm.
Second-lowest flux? 26.3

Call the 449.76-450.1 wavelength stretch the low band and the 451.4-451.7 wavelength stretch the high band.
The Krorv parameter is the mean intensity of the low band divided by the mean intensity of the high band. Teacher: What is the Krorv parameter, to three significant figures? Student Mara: 1.05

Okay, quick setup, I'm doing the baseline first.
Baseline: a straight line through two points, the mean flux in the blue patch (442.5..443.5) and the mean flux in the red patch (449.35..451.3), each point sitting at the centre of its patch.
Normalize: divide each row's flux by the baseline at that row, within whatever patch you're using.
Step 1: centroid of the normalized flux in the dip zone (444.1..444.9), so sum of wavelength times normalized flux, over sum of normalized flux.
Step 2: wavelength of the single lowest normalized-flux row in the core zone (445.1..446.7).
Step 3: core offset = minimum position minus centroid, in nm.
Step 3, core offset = 0.96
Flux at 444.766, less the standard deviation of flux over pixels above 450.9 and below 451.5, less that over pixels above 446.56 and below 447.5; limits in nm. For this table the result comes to 17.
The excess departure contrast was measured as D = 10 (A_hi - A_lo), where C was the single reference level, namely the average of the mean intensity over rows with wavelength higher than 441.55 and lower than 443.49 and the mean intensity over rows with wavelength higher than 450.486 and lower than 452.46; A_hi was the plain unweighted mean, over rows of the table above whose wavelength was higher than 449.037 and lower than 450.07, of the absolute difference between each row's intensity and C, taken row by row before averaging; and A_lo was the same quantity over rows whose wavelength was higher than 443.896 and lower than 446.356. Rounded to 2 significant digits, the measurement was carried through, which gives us -13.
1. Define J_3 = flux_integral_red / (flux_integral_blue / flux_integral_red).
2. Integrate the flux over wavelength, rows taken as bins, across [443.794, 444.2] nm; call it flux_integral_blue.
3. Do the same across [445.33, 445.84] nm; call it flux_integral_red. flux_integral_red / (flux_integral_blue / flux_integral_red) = 4.7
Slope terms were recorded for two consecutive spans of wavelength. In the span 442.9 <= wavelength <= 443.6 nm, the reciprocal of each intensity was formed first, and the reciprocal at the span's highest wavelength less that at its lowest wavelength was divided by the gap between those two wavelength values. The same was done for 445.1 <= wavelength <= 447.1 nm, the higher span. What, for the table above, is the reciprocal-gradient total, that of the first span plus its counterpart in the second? 0.080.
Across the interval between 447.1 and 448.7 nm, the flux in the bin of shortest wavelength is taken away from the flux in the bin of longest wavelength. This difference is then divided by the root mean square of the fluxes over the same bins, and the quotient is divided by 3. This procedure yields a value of 0.070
